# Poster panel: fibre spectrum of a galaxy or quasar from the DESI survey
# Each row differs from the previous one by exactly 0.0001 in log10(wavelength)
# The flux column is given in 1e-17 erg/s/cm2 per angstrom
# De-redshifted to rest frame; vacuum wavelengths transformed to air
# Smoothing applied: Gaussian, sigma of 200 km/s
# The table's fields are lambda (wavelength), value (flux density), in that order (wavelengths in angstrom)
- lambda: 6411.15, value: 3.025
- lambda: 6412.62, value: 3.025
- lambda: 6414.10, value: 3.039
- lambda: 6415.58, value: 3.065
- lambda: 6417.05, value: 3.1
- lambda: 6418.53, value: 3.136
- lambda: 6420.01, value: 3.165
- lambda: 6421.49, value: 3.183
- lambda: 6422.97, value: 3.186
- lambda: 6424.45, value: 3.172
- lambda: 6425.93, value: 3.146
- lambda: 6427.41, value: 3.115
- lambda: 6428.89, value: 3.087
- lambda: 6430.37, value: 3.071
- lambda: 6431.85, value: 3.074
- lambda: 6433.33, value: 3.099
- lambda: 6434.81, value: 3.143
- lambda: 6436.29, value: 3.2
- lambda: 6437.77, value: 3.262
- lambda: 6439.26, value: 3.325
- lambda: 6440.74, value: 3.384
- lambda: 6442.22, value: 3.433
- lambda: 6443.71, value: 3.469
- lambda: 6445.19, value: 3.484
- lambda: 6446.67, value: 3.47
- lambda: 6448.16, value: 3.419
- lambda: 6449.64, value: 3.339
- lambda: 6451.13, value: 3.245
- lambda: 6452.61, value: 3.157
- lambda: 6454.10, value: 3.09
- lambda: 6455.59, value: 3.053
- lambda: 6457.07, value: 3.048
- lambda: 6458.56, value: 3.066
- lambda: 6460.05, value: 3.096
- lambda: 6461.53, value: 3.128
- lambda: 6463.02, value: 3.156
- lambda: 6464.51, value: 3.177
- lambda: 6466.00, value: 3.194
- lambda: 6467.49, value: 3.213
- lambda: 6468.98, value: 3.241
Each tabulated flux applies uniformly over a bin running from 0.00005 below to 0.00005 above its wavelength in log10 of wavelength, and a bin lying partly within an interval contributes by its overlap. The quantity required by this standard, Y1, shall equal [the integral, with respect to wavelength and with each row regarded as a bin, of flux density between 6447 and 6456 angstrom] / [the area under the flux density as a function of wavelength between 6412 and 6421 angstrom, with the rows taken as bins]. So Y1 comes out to 1.05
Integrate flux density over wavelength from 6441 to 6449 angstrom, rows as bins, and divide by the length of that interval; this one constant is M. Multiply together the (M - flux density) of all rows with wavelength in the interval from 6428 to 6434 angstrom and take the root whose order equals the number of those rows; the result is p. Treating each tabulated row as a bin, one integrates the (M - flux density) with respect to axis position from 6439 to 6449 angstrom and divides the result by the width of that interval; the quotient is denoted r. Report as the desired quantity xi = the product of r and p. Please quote 0.01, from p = 0.37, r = 0.02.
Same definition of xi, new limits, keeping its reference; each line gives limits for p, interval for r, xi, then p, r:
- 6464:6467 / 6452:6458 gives 0.10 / 0.27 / 0.37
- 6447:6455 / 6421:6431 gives 0.05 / 0.15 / 0.31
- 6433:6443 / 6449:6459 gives 0.04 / 0.13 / 0.31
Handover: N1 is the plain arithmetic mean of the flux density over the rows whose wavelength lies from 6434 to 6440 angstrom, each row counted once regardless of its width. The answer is 3.23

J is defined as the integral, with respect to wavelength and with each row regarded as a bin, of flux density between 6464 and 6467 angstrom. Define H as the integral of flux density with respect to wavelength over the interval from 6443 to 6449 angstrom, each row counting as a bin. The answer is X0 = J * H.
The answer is 199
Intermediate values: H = 20.8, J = 10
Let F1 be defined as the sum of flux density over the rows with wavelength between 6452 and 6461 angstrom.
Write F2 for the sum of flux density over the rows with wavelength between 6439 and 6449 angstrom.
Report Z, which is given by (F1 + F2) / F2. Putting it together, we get 1.8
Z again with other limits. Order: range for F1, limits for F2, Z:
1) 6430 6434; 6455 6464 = 1.5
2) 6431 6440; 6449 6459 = 1.9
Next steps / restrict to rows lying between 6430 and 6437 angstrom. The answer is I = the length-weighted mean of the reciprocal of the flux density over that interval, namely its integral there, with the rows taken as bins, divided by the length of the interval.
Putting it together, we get 0.321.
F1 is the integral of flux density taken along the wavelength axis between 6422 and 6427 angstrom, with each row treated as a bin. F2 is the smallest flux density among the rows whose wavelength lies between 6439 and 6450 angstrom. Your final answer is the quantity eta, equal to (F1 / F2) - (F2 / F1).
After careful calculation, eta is 4.5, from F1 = 16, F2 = 3.325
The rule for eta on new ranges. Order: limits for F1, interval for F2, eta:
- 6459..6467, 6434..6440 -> 7.9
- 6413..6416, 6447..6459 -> 2.7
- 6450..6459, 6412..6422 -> 9.2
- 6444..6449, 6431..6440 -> 5.5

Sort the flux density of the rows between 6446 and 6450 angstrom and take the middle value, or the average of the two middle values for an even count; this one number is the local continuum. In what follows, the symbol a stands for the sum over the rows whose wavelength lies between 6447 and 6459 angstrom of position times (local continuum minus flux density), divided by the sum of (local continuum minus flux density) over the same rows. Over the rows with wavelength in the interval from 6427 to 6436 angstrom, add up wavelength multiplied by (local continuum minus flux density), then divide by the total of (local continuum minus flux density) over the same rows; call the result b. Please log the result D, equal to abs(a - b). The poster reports 24.1 angstrom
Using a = 6455.1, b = 6431.0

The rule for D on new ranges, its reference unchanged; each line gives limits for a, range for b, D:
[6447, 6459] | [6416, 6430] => 32.0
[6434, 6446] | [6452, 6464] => 22.6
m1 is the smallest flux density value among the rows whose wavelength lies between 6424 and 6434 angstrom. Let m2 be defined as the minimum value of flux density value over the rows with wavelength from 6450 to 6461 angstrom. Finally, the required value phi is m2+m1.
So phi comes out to 6.12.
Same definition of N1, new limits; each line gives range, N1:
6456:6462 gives 3.08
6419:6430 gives 3.15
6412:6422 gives 3.10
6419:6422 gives 3.17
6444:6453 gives 3.35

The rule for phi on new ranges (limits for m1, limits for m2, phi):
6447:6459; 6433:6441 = 6.15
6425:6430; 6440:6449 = 6.47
